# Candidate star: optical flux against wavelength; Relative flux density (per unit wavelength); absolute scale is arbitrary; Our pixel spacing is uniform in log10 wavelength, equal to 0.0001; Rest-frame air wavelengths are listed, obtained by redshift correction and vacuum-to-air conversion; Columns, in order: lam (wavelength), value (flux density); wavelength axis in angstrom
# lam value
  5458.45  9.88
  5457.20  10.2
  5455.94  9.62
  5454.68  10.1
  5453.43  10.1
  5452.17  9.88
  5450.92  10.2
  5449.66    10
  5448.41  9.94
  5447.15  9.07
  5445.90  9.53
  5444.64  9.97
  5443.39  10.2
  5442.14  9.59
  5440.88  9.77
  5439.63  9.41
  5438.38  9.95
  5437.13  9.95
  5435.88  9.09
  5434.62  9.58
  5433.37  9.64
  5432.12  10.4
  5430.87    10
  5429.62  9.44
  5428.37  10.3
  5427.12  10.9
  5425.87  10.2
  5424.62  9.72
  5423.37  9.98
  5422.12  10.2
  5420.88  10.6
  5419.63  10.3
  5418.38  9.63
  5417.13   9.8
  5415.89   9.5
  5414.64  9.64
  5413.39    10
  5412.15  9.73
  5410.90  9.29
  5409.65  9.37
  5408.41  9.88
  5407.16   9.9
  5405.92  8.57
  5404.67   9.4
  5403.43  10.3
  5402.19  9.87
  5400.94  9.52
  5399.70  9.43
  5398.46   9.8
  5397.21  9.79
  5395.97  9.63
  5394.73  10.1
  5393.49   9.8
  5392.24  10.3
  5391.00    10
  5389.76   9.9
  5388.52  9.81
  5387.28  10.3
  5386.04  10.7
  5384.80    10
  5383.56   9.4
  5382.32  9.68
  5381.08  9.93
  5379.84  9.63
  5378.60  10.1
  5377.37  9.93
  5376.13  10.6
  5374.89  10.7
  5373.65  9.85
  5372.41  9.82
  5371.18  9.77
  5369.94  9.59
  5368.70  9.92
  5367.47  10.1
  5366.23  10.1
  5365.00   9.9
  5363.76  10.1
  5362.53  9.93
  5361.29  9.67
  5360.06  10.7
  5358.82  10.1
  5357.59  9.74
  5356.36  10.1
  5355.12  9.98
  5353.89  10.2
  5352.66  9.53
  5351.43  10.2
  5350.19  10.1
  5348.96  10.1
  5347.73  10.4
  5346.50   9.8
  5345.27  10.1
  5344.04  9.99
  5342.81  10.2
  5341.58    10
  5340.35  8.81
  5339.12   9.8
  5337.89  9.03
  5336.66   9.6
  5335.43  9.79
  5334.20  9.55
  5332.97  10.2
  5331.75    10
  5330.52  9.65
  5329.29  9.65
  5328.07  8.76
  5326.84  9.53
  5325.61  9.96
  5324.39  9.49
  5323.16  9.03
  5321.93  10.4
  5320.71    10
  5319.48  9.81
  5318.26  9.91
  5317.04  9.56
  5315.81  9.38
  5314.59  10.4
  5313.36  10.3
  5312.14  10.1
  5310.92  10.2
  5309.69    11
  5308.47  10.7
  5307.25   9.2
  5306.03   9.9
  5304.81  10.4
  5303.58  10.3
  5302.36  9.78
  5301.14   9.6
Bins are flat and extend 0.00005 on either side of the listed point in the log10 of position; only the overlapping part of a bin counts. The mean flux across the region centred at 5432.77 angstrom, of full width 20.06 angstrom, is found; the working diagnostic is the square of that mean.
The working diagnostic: 97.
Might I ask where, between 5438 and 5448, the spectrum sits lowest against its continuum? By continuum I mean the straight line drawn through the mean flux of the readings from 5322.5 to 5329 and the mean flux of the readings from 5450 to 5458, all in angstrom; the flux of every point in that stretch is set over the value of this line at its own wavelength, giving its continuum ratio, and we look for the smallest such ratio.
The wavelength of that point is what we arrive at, 5447.15 angstrom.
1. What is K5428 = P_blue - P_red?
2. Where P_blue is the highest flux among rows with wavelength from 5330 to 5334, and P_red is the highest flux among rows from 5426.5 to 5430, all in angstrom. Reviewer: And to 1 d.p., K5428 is -0.7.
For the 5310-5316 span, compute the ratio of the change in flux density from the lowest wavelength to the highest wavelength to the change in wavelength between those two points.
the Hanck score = -0.17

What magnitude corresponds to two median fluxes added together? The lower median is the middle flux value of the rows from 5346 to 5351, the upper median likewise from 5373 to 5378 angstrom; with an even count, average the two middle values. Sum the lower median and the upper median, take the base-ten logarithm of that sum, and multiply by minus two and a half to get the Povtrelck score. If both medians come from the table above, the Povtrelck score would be -3.272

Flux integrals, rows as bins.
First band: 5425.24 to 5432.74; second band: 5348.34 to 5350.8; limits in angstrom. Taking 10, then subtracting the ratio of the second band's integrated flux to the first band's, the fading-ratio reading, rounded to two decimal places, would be 9.67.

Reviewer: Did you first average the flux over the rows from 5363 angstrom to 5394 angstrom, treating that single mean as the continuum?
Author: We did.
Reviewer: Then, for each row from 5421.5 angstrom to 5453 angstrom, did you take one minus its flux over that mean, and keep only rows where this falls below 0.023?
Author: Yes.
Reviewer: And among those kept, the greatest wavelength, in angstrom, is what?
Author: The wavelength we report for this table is 5452.17 angstrom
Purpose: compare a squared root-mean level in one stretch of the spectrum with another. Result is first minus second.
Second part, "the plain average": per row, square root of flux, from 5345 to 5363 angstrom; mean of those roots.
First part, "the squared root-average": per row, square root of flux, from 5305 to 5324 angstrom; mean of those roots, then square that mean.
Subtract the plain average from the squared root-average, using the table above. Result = 6.82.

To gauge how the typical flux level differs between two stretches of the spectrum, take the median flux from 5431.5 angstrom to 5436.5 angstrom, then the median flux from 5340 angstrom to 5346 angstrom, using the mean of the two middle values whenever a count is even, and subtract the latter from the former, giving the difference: -0.39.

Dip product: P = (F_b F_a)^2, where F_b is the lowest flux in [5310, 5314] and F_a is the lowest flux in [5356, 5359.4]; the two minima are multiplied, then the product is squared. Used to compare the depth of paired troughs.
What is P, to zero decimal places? 9677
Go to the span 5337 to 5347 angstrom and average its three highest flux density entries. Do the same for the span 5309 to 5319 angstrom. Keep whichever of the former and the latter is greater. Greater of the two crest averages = 10.6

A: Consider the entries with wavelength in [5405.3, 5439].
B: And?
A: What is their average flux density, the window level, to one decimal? 9.8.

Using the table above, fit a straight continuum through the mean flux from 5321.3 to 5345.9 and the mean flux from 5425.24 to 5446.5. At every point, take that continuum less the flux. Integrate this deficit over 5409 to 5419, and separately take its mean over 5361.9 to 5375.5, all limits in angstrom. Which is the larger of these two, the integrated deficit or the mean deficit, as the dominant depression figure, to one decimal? 2.1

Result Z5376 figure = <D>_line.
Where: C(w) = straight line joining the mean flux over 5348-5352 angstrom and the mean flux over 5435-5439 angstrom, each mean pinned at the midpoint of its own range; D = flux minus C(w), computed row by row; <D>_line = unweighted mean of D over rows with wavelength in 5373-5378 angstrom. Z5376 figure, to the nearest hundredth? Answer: 0.27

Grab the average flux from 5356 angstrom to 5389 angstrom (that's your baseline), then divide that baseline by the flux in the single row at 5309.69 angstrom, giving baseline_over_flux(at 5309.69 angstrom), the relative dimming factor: 0.910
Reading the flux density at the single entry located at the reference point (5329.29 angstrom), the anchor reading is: 9.65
